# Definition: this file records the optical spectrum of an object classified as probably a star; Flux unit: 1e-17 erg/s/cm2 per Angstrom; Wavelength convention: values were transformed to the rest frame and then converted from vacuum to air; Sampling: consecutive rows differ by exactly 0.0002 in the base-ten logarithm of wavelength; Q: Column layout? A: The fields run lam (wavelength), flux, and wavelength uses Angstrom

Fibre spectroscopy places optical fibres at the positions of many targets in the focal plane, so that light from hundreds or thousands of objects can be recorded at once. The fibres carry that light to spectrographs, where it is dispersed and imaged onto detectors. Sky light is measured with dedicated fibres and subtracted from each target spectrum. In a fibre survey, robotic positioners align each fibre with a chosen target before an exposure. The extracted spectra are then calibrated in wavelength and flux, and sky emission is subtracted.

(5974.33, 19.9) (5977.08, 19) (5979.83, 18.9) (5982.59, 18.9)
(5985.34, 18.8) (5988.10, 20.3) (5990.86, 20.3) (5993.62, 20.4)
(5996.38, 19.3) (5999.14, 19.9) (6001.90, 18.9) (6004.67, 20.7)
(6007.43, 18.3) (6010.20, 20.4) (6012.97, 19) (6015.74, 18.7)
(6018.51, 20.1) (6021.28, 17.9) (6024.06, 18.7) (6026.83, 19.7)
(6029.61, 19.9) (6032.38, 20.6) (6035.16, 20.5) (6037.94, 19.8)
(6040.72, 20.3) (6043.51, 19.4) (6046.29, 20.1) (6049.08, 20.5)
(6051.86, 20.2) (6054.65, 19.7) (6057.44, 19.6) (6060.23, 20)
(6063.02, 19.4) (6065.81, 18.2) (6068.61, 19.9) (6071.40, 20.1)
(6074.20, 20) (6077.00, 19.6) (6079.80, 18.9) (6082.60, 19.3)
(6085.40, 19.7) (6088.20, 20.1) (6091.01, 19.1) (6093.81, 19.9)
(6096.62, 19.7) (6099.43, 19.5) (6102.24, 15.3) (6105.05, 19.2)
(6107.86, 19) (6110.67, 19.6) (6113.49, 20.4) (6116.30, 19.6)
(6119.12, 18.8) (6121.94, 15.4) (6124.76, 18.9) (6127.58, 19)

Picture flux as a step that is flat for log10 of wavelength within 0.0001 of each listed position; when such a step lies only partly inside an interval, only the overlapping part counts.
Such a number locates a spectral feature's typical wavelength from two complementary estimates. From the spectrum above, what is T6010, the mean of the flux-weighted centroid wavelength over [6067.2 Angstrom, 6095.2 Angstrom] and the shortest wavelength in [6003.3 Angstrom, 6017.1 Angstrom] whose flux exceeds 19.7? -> 6042.9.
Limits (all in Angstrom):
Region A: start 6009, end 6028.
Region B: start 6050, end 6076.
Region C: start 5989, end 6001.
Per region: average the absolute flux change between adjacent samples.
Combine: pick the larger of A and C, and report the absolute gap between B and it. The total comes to 0.58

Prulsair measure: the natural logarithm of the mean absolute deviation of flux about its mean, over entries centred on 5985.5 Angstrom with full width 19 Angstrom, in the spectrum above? -0.4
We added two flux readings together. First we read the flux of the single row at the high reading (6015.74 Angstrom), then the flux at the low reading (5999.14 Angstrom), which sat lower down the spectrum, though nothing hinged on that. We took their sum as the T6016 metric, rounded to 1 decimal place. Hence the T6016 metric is 38.6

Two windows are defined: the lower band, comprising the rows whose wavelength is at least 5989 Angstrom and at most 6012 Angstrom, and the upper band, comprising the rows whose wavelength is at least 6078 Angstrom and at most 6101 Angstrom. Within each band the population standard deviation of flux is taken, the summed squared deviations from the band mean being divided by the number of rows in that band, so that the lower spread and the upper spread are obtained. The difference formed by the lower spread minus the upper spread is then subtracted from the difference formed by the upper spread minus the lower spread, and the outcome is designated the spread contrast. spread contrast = -0.84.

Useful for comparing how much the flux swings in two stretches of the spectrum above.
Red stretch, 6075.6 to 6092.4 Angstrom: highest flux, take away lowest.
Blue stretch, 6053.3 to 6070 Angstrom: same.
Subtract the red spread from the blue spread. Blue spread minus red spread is 0.6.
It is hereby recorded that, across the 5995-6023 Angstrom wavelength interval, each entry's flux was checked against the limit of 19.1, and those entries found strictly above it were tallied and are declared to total 5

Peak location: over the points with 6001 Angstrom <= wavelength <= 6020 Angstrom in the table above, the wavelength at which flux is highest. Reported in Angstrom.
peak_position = 6004.67 Angstrom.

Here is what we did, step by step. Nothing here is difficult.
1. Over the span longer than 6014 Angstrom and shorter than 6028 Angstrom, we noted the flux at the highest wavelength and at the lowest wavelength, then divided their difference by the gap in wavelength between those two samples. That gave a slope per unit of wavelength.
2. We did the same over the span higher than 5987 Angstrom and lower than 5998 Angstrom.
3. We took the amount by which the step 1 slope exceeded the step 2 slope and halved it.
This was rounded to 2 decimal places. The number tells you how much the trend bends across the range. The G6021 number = 0.11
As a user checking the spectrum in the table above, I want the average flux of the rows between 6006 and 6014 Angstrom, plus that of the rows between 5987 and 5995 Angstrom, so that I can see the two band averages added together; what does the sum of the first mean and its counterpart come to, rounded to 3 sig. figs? 39.6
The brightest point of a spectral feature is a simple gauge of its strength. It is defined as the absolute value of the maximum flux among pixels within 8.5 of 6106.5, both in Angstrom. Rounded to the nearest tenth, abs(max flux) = 20.4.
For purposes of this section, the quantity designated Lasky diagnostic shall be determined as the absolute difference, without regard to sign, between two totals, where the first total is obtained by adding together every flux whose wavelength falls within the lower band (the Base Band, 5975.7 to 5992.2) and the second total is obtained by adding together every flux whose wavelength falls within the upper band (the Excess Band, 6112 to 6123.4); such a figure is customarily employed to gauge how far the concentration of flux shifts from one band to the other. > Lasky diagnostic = 42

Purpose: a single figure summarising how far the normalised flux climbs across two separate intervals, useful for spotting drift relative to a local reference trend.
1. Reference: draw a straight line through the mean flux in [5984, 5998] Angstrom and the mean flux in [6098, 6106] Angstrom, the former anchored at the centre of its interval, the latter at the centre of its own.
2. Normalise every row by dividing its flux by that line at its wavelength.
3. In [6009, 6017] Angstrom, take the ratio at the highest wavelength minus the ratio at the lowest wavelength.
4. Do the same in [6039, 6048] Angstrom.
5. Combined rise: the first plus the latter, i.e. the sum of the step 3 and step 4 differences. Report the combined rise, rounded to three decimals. -0.088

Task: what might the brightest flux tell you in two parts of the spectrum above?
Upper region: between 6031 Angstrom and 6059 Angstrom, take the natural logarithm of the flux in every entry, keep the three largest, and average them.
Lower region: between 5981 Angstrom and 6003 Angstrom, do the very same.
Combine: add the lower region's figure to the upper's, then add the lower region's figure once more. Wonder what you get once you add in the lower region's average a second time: 9.05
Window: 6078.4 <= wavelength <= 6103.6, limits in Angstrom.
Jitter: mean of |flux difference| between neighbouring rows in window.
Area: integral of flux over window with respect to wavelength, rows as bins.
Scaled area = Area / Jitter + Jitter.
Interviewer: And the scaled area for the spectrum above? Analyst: 507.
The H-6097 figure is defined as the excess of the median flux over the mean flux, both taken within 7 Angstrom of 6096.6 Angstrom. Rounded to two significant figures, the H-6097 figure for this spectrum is 0.80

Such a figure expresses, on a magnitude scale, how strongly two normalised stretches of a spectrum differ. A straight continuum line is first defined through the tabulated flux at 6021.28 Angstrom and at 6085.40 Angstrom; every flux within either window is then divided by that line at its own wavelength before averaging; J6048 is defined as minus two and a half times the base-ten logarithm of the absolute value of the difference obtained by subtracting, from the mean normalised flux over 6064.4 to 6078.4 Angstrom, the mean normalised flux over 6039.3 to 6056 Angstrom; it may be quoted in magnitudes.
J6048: 3.02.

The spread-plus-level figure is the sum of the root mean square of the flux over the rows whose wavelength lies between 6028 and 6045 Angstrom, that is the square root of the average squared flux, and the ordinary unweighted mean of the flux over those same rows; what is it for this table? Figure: 40.2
